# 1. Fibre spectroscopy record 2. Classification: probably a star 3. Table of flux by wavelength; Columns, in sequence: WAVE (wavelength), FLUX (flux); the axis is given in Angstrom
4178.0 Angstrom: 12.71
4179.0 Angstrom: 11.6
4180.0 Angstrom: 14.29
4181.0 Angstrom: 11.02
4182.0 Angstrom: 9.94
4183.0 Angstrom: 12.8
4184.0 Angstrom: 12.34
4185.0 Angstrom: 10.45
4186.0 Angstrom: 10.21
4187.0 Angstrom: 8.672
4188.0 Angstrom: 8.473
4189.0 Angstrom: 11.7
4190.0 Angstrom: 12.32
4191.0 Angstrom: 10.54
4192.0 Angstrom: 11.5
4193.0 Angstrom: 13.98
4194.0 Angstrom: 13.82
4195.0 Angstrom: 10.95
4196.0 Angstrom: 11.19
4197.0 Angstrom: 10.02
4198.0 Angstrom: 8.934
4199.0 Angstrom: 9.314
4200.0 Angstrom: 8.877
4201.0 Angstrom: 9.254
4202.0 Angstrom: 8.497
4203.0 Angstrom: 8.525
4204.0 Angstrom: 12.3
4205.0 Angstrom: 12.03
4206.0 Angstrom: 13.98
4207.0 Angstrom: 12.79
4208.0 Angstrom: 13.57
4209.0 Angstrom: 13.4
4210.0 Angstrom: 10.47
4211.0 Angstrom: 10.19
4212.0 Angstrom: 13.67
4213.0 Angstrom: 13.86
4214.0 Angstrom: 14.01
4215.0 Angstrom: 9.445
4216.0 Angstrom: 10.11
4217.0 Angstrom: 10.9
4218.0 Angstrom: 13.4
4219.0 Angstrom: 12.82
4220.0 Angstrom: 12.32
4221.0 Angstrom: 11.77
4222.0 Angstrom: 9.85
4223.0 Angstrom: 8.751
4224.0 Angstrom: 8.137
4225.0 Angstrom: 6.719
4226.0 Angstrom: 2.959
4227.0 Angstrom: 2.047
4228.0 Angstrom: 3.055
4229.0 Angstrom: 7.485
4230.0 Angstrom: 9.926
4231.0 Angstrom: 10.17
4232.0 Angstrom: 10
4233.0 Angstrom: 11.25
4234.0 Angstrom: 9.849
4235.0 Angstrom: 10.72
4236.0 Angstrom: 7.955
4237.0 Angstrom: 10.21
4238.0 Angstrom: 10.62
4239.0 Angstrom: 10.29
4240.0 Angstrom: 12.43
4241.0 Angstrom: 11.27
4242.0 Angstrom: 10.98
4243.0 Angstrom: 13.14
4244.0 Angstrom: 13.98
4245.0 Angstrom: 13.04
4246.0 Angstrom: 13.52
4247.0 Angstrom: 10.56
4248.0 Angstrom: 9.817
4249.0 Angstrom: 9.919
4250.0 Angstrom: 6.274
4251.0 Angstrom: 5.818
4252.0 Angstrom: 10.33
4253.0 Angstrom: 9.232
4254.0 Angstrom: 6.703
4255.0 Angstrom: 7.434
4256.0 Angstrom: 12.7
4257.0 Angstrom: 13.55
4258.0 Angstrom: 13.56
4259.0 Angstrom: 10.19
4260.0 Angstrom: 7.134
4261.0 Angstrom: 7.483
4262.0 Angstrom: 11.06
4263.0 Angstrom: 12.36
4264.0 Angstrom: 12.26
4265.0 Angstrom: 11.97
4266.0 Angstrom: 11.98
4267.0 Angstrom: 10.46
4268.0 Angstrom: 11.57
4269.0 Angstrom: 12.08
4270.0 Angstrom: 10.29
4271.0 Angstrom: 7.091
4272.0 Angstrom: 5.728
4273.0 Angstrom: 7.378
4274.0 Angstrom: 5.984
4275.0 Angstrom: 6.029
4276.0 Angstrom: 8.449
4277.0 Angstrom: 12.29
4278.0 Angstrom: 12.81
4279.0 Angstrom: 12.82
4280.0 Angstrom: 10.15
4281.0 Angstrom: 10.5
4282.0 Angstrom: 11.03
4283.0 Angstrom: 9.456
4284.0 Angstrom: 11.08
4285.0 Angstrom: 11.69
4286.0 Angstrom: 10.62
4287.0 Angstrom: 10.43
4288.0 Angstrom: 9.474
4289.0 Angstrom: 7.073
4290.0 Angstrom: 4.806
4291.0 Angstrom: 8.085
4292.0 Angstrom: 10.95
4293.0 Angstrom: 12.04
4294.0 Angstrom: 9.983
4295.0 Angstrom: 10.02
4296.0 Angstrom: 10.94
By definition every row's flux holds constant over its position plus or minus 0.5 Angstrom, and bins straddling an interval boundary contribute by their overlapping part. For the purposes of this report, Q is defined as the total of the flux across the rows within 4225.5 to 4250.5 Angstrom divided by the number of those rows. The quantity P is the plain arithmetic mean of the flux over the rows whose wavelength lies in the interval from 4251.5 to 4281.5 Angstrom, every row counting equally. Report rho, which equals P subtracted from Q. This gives -0.4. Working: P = 10.1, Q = 9.7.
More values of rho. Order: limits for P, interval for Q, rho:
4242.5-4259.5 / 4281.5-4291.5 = -1.2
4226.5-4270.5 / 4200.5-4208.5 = 1.2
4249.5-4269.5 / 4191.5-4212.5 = 1.1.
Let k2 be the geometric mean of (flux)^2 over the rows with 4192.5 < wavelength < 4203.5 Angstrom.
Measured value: 103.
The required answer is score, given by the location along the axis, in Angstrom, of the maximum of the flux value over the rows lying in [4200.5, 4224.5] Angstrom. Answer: 4214.0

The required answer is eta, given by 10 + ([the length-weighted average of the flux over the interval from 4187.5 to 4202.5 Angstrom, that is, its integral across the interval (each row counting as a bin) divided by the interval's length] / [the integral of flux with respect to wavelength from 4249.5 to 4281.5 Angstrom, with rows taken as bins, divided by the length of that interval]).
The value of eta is 11.1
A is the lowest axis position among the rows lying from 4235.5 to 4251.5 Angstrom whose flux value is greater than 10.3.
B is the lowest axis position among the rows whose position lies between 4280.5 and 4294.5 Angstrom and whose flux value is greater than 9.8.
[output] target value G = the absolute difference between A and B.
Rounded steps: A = 4238.0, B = 4281.0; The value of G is 43 Angstrom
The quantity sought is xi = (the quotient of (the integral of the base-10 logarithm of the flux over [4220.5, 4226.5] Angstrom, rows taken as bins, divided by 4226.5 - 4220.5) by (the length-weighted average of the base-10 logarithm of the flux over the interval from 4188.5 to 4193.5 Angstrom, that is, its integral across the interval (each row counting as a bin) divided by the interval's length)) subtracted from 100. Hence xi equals 99.2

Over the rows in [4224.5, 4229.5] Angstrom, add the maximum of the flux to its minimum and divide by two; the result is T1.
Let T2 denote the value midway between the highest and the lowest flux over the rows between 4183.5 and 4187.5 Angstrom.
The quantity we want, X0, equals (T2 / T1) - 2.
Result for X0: 0.2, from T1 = 4.8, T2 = 10.5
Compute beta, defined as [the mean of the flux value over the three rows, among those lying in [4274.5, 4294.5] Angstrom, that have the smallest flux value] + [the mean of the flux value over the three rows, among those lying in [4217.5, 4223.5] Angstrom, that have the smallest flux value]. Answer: 16.1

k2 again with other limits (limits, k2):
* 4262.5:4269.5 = 139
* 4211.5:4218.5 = 145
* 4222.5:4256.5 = 75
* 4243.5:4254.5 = 91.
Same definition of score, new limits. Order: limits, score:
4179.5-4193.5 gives 4180.0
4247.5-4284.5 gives 4258.0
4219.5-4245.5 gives 4244.0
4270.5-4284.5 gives 4279.0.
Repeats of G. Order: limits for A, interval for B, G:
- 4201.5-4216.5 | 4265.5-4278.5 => 62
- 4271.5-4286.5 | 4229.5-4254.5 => 47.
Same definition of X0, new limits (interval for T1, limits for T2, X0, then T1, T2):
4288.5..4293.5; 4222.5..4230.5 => -1.3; 8.4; 6.0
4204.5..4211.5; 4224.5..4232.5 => -1.5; 12.1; 6.1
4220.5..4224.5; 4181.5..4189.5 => -0.9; 10.0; 10.6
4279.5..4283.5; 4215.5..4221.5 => -0.9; 10.2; 11.8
